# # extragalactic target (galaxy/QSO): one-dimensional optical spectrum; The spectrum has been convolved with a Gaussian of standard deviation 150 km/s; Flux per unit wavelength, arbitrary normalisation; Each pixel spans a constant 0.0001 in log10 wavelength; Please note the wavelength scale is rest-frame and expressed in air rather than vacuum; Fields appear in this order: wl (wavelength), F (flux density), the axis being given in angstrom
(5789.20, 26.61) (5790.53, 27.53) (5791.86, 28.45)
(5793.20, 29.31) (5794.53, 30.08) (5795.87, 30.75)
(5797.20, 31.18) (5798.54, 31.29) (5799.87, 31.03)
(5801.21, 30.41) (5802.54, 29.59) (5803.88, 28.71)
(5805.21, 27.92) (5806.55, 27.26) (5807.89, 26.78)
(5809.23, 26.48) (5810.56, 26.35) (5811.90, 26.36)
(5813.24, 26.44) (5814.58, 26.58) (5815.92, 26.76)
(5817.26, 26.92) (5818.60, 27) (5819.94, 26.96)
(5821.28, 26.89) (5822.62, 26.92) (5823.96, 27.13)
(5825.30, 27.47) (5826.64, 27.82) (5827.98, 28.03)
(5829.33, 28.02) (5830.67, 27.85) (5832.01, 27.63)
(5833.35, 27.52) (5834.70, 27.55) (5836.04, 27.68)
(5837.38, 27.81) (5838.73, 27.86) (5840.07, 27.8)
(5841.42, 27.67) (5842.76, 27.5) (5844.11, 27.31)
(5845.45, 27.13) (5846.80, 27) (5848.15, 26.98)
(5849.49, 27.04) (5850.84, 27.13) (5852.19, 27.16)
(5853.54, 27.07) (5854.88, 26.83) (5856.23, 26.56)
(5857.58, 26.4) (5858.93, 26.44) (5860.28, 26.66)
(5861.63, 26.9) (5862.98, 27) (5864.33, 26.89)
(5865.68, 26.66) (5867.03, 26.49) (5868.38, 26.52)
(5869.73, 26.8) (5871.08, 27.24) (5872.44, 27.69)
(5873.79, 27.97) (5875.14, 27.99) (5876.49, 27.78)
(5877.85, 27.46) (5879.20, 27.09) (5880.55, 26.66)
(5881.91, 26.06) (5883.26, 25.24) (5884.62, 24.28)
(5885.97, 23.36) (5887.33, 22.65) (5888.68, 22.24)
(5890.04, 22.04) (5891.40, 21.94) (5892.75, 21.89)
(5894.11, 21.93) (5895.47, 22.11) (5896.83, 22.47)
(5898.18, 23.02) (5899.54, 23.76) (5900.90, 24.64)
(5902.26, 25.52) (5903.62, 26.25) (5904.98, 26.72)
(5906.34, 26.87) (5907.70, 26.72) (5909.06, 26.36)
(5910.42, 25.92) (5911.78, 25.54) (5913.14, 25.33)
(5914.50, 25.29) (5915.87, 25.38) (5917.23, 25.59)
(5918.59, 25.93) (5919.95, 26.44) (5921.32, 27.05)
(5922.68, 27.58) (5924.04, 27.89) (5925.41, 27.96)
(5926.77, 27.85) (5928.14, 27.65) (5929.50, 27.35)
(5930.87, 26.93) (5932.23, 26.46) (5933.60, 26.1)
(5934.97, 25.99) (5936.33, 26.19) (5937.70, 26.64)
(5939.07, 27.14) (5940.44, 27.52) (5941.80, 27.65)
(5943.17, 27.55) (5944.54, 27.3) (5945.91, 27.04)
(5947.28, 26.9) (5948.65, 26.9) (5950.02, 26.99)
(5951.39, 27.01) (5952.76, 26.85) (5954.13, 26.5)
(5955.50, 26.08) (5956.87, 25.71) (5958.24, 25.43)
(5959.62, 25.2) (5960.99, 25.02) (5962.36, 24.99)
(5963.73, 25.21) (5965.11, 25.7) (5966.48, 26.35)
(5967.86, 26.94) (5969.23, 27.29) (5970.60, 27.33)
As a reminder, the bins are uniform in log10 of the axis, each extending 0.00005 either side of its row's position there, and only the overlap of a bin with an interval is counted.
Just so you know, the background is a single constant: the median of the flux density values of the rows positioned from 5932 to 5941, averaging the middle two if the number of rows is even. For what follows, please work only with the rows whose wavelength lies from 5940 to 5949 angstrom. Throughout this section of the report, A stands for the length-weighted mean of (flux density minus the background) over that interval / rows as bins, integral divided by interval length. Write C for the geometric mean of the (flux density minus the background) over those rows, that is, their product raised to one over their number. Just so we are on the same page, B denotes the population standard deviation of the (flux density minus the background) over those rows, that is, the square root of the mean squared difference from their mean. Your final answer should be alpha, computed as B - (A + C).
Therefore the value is -1.3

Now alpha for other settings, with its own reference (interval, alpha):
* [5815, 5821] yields -0.8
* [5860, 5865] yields -0.7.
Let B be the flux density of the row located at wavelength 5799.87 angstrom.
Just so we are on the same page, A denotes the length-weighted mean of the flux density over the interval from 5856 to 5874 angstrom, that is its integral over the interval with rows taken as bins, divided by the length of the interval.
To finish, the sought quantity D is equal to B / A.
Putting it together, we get 1.16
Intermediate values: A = 26.8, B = 31.03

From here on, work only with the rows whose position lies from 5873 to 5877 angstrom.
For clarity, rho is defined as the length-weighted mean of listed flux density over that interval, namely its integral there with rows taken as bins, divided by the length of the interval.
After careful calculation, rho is 28.0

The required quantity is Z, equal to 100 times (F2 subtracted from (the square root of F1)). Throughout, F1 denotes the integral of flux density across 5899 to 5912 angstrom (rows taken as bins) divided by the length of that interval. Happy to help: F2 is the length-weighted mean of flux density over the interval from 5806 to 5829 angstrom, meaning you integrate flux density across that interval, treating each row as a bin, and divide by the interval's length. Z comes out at -2187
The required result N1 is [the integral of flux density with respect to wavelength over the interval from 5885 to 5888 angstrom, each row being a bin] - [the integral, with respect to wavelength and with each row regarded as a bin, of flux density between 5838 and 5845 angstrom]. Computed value -124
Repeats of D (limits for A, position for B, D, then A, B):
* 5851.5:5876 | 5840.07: 1.03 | 27.0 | 27.8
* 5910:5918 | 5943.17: 1.08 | 25.5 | 27.55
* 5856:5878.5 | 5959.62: 0.93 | 27.0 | 25.2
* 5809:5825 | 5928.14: 1.03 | 26.8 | 27.65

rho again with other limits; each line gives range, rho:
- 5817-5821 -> 27.0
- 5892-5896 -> 22.0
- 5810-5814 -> 26.4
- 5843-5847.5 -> 27.1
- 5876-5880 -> 27.4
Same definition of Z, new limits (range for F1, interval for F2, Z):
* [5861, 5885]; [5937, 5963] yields -2137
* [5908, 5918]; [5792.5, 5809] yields -2436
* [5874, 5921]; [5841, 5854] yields -2219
